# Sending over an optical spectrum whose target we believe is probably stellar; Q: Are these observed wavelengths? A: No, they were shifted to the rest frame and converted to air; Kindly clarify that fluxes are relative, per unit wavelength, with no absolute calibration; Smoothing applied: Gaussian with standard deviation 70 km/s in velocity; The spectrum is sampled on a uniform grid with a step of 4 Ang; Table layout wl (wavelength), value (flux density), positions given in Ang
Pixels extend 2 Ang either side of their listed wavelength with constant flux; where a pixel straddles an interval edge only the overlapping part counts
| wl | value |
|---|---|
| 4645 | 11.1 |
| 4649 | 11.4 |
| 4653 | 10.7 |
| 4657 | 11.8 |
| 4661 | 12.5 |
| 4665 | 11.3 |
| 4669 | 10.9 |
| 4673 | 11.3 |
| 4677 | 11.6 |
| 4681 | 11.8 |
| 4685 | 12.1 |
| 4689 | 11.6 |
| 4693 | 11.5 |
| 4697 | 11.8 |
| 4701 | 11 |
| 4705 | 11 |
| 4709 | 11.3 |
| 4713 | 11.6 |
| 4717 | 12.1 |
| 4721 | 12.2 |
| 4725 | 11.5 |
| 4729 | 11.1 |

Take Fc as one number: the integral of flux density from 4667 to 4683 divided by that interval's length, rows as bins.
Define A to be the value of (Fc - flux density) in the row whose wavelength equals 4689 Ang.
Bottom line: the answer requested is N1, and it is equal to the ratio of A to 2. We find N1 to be -0.10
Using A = -0.20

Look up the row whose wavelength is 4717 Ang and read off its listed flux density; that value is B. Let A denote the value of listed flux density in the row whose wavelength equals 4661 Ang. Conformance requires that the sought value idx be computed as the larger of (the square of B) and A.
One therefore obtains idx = 146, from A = 12.5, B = 12.1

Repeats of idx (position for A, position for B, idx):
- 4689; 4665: 128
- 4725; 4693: 132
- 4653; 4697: 139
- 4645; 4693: 132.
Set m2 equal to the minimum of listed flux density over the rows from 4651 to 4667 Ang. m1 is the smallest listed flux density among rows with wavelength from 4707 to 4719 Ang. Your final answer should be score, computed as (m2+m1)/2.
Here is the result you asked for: 11.0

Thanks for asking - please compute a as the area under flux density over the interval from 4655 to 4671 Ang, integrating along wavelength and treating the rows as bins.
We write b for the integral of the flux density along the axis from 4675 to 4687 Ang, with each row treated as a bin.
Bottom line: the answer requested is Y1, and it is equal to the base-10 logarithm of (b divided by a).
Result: -0.12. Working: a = 186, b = 142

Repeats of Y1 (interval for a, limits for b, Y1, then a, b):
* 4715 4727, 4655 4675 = 0.21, 143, 231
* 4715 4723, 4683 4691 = -0.01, 97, 95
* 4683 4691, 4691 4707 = 0.28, 95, 181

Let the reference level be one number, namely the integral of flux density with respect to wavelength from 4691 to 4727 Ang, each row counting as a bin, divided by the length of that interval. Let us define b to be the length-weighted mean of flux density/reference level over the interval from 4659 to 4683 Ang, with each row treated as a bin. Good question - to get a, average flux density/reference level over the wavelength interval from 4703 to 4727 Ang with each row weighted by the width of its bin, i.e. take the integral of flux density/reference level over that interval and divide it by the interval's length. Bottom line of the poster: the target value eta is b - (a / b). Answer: -0.0034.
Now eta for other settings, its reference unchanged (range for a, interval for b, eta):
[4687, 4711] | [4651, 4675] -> -0.0076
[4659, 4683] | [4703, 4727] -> 0.0096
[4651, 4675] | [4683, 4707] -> 0.0024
